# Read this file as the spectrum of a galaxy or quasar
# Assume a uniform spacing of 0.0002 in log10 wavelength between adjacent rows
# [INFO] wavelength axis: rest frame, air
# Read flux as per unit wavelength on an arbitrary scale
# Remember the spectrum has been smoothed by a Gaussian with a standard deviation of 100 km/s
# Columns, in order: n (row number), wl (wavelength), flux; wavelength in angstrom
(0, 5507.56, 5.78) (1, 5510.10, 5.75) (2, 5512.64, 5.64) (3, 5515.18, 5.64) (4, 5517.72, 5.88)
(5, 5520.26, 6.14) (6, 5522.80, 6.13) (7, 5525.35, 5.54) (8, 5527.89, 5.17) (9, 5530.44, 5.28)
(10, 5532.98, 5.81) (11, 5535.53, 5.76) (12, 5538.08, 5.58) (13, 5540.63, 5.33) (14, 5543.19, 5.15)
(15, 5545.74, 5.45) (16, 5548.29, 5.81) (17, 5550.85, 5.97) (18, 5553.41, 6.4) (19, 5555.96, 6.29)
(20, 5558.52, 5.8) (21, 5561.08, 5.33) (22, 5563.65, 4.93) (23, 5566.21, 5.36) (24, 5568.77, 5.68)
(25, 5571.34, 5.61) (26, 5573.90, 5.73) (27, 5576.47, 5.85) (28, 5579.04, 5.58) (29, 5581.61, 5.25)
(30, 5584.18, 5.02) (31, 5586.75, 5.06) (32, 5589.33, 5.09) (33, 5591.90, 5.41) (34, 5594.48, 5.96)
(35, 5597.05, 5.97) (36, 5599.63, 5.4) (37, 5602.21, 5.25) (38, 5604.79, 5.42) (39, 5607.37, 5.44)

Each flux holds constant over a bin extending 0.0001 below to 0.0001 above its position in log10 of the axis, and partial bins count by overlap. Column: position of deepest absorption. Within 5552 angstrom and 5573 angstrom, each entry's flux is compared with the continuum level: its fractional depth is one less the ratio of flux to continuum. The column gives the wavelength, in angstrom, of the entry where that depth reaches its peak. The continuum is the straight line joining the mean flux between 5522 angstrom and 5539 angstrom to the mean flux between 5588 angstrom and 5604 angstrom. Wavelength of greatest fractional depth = 5563.65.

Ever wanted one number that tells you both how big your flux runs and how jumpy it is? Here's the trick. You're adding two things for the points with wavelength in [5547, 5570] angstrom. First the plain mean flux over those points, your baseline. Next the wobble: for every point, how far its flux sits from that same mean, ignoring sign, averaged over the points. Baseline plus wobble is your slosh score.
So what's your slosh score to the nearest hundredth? 6.09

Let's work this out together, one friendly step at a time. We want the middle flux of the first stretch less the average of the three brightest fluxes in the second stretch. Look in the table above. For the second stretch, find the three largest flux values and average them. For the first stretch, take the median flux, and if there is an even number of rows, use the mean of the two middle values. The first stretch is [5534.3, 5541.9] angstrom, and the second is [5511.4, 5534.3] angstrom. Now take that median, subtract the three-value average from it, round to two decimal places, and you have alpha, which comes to -0.47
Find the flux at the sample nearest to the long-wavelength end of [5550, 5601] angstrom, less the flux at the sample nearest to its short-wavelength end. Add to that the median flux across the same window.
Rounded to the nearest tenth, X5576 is 5.0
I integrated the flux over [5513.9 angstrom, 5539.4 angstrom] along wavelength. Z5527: 145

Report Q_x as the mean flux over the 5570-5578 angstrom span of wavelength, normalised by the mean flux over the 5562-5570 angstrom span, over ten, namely 0.108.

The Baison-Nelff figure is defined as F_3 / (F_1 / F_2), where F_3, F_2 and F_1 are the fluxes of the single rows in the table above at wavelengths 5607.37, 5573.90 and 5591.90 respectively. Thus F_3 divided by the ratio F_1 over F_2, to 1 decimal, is 5.8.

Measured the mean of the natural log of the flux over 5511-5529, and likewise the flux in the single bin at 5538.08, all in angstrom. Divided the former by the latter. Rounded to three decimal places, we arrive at 0.313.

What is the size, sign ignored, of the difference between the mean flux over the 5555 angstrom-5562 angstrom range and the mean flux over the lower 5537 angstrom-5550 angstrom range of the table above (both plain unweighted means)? 0.3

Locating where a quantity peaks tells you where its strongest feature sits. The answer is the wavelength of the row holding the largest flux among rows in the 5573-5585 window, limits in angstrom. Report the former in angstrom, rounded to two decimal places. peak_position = 5576.47 angstrom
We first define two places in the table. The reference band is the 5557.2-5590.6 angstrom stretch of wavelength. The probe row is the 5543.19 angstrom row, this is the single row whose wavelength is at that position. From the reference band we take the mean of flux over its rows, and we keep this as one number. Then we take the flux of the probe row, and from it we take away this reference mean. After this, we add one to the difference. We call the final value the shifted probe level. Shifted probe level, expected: 0.74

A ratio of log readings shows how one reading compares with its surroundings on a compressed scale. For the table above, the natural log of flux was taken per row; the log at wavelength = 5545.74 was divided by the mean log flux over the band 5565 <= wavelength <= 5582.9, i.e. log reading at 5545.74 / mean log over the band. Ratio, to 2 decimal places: 0.99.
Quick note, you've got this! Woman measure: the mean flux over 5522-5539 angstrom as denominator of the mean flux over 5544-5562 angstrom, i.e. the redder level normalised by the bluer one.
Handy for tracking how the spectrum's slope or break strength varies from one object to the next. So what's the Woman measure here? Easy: 1.05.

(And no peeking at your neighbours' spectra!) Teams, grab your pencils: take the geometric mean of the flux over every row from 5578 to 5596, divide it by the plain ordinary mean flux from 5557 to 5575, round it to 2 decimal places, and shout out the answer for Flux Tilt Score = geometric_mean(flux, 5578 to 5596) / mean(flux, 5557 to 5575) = 0.97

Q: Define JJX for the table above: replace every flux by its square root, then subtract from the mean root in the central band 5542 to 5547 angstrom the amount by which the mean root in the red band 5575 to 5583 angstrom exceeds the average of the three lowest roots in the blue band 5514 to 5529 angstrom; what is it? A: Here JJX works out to 2.28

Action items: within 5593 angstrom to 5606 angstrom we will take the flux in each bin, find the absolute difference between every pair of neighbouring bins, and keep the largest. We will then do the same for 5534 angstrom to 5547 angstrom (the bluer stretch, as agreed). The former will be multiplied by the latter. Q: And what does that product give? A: 0.17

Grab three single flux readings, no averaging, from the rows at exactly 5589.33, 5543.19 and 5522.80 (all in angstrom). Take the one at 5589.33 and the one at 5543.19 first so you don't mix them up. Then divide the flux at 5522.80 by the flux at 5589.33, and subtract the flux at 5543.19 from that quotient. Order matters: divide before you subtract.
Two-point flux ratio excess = -3.95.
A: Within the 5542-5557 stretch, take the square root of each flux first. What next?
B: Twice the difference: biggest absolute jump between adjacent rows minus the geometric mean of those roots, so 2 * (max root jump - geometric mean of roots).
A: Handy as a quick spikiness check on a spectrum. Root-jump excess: -4.66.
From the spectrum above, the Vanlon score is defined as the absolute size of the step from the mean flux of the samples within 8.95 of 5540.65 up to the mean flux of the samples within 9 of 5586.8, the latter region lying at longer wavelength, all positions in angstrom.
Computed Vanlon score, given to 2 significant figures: 0.22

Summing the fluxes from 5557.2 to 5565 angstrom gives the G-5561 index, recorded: 16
